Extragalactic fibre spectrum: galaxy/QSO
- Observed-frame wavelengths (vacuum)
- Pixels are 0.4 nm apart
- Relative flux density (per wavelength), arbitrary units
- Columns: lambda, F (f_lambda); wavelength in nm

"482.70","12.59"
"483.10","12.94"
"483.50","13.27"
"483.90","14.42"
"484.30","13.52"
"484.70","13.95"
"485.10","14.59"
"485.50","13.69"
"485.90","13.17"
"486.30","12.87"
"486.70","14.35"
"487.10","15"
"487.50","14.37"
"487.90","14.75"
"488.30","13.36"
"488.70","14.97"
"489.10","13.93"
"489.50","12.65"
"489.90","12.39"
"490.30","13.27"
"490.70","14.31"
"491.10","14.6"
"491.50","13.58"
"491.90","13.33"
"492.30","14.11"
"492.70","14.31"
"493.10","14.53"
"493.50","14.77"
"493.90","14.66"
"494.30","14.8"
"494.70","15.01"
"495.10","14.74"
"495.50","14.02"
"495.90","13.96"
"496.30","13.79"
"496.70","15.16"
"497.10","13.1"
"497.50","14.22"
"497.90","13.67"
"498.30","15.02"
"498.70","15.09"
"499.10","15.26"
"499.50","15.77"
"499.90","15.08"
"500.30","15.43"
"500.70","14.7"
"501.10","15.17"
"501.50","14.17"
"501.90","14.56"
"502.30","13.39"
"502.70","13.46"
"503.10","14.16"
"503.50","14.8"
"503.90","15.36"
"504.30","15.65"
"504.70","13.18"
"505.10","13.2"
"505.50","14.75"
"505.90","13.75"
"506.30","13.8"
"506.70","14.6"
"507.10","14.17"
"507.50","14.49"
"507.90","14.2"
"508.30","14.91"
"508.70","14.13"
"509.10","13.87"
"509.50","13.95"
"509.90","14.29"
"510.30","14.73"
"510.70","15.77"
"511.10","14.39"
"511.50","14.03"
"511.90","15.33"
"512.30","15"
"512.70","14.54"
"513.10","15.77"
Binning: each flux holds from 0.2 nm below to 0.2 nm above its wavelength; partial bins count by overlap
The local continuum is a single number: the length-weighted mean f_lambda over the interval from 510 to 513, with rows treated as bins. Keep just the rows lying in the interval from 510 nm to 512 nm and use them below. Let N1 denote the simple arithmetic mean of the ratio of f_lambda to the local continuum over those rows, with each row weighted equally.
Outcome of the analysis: 1.00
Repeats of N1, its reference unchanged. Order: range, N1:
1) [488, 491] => 0.91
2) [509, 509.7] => 0.94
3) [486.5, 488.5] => 0.97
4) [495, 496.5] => 0.95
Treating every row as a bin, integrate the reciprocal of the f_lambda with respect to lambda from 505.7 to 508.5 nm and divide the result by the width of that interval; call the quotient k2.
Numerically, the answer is 0.0701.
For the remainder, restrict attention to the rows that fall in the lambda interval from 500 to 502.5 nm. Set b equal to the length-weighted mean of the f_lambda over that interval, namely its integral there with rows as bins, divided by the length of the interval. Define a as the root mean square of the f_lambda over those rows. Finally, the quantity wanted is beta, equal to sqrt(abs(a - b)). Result 0.072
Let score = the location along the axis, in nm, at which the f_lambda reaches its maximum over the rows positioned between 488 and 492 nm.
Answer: 488.70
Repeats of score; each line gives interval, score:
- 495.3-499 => 496.70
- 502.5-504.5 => 504.30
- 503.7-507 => 504.30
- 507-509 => 508.30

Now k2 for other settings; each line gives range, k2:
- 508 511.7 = 0.0693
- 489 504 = 0.0700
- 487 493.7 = 0.0717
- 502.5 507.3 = 0.0704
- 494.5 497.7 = 0.0703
